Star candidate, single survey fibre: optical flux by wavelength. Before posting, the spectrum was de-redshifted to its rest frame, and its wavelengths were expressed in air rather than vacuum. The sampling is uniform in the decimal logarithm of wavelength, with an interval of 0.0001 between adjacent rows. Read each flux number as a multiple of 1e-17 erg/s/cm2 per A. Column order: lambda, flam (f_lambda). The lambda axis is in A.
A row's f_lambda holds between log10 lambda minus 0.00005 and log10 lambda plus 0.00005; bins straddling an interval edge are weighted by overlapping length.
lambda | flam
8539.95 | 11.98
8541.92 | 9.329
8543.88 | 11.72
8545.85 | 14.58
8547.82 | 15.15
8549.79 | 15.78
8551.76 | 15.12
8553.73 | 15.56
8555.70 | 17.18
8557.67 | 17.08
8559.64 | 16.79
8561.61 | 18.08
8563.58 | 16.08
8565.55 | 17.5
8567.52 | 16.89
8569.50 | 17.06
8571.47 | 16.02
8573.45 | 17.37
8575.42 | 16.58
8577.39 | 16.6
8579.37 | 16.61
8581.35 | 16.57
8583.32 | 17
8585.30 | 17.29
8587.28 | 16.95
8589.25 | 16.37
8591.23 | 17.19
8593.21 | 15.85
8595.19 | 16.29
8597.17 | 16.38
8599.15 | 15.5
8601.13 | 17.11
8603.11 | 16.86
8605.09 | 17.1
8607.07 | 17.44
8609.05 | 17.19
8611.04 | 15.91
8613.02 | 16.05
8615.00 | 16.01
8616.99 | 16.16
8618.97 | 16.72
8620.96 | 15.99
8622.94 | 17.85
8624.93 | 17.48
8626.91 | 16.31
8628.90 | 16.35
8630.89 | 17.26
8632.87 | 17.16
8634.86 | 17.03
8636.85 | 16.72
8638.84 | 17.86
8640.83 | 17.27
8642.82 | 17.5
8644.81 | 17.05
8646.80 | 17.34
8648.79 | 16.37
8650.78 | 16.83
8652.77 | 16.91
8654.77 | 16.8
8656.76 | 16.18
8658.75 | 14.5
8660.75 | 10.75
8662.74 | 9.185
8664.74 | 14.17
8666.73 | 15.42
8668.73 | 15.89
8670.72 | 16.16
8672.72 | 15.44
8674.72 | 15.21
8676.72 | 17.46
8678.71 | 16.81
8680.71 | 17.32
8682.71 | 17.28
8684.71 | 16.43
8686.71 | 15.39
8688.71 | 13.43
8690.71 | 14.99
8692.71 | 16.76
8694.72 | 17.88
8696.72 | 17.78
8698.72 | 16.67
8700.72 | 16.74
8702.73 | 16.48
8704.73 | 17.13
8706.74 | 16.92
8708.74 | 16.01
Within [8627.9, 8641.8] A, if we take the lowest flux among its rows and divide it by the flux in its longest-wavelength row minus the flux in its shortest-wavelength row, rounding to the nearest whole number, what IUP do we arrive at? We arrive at 18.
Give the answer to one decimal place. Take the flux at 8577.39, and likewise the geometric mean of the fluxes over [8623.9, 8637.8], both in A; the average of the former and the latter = 16.7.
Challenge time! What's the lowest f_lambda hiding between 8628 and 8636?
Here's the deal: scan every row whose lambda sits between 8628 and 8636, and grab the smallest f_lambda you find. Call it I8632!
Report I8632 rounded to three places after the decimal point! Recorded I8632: 16.350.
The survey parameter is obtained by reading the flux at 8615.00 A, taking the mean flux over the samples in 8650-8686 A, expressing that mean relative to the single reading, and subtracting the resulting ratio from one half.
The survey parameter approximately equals -0.467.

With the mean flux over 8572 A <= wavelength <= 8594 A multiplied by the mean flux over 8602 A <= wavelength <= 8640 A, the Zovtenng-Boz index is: 282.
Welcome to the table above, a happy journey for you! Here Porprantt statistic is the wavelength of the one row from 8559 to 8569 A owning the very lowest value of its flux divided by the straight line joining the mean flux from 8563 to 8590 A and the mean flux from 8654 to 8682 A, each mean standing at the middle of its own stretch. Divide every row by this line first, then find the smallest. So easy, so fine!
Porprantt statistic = 8563.58 A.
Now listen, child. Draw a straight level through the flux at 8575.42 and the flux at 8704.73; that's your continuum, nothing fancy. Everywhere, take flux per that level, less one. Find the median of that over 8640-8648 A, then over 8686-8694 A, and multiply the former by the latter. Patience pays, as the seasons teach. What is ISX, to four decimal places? -0.0028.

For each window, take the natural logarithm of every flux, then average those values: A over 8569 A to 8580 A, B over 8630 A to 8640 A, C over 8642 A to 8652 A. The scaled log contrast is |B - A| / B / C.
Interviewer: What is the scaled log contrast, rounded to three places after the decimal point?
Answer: 0.004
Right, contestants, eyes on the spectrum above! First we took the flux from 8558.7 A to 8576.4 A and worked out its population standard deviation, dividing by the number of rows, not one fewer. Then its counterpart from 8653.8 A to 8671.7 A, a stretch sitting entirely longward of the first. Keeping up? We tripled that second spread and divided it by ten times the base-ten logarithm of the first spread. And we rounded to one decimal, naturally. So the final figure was -3.7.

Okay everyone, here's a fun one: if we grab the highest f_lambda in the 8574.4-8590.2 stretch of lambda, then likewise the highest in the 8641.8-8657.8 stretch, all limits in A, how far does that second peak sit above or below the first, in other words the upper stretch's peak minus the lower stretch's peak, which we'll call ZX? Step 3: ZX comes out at 0.2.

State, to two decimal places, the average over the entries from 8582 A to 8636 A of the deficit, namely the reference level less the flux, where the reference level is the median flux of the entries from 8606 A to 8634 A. -0.16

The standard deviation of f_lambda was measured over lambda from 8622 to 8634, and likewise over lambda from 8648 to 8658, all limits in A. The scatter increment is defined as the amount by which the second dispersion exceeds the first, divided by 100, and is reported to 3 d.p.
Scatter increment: -0.003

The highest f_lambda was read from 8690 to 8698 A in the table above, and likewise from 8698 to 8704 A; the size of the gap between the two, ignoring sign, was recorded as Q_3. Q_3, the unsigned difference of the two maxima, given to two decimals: 1.14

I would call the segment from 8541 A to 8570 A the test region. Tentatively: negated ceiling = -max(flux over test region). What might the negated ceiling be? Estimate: -18.1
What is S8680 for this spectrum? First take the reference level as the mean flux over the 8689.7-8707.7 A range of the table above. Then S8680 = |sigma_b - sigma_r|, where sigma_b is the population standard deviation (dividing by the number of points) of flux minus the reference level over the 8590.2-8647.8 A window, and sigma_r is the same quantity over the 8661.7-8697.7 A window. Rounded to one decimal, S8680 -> 1.4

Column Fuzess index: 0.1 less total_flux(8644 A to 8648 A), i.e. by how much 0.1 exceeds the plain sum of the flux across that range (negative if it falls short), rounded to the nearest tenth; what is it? -34.3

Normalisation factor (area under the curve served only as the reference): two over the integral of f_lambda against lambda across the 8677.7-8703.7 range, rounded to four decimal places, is 0.0047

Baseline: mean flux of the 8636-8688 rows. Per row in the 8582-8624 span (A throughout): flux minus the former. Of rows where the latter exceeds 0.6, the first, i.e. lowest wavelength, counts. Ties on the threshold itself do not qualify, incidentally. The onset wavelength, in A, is 8583.32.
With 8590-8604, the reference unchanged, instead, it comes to 8591.23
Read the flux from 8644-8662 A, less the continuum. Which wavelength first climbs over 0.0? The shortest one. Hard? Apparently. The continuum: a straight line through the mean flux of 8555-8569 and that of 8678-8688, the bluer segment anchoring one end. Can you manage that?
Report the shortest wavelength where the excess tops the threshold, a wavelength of 8644.81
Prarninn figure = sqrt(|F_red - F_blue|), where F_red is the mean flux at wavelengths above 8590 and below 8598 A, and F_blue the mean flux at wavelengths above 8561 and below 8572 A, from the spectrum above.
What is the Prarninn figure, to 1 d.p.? 0.7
